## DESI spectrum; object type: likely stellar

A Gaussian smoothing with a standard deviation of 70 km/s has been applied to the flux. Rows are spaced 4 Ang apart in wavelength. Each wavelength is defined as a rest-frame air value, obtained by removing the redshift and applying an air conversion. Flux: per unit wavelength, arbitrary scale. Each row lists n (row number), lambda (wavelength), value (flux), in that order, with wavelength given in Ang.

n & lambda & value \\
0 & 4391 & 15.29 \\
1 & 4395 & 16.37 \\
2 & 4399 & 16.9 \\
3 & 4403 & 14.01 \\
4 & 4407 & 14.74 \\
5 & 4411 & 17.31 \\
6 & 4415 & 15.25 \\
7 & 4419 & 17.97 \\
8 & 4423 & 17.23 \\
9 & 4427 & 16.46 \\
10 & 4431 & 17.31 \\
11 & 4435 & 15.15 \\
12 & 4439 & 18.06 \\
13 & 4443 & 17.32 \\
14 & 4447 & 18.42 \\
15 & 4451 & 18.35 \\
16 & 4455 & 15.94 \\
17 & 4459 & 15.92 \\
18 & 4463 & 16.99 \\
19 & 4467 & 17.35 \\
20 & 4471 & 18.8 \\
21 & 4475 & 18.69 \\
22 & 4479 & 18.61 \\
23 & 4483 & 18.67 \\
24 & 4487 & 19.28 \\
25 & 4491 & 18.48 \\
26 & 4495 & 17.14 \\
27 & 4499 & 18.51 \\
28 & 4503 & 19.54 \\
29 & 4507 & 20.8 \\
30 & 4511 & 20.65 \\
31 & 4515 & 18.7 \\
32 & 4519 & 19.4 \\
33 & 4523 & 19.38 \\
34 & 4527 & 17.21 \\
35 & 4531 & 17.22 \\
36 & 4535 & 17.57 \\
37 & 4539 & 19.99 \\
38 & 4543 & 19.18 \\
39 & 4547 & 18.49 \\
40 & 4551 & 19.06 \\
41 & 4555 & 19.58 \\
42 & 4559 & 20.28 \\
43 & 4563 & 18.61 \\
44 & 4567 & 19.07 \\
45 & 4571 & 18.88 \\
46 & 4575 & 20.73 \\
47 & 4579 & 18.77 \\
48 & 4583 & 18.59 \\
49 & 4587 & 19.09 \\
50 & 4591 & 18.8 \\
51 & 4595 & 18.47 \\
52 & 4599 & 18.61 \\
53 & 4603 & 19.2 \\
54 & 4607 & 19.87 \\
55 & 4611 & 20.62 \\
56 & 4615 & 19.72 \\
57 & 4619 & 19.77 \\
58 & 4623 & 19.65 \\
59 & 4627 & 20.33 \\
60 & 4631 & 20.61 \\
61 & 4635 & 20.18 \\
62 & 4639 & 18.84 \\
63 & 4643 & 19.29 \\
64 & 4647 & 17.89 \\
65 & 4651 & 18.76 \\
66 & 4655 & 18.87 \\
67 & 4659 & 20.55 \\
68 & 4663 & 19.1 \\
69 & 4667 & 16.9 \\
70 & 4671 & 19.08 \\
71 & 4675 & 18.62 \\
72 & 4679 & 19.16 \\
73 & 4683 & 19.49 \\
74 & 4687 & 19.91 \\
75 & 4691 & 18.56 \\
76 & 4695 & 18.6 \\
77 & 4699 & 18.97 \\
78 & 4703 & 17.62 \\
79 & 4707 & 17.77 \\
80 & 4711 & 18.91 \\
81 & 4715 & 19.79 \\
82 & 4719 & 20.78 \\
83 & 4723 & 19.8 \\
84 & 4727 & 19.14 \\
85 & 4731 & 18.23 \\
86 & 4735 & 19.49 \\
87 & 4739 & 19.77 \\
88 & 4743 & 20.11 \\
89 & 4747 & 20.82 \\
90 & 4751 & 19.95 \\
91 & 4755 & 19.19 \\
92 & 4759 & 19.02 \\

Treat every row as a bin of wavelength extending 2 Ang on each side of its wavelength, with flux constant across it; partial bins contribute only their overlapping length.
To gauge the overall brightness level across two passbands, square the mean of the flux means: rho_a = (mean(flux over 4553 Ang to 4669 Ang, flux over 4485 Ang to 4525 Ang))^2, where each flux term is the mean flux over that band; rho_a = 370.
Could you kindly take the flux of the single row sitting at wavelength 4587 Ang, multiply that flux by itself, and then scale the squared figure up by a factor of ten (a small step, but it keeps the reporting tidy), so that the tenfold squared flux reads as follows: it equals 3644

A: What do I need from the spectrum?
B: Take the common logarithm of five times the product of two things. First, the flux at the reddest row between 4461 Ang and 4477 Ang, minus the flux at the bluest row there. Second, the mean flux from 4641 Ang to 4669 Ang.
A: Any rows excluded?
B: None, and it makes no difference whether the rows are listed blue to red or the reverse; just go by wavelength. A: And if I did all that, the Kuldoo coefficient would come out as 2.2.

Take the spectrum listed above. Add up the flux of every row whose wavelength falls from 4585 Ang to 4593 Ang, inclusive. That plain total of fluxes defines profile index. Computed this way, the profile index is 38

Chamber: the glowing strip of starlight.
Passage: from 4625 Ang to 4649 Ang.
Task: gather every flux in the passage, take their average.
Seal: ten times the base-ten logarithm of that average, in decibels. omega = 12.9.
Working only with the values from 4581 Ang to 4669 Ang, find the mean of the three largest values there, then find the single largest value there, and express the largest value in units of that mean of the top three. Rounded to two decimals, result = 1.00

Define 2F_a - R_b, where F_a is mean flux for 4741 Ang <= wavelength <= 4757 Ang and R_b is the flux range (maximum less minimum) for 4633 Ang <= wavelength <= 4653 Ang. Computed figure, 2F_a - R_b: 37.7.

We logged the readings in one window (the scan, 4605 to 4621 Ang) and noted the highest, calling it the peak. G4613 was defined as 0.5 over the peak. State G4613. 0.0242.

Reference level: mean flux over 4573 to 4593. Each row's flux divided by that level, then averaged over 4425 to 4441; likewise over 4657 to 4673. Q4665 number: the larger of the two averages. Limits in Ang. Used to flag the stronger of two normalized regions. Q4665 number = 0.985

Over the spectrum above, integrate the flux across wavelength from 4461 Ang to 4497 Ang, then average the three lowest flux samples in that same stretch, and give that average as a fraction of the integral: 0.026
